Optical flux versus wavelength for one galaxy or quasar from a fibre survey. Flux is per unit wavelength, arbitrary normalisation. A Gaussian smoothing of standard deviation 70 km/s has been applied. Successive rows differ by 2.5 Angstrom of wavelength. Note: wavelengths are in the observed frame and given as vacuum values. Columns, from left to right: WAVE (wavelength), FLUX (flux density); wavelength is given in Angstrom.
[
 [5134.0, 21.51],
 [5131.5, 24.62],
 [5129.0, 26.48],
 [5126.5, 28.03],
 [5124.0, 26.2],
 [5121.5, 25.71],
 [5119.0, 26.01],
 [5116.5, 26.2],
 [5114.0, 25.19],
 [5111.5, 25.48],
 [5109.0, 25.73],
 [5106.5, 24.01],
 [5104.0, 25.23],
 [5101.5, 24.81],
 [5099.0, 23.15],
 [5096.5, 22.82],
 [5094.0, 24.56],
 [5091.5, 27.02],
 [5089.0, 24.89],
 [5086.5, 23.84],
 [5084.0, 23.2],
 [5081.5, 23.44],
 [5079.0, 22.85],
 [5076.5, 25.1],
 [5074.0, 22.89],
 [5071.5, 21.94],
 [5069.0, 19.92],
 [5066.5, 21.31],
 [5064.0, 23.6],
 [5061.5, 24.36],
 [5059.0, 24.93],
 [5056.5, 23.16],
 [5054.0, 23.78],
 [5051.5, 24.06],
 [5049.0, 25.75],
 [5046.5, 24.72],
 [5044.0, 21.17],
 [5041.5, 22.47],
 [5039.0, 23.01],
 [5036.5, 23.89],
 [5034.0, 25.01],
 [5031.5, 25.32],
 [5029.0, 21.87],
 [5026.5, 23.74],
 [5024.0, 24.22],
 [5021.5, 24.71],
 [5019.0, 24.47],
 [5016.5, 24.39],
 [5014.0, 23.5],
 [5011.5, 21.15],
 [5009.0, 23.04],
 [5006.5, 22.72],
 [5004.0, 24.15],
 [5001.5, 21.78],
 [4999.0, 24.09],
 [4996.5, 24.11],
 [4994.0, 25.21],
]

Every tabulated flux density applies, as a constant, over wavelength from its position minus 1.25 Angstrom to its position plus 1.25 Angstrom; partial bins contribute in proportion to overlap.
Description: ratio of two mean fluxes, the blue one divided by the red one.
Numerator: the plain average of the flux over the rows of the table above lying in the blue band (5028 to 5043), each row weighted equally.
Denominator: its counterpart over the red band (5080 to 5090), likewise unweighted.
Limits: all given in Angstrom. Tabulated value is 0.99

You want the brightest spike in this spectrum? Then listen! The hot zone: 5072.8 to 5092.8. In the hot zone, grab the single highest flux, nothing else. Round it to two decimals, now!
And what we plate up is 27.02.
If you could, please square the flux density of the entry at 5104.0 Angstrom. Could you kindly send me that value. 637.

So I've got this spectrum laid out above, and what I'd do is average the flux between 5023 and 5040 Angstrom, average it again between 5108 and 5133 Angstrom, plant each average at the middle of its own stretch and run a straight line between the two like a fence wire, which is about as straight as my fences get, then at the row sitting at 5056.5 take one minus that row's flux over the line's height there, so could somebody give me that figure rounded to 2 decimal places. 0.05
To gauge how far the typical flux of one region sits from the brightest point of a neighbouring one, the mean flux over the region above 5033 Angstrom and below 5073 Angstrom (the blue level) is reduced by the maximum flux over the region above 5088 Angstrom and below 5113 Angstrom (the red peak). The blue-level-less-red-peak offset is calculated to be -3.7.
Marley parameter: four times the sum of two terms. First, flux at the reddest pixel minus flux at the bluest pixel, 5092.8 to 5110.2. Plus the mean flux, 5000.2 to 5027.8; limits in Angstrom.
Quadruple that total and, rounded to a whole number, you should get 98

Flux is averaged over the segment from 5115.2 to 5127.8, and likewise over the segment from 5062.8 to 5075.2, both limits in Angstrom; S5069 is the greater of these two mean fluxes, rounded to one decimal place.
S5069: 26.4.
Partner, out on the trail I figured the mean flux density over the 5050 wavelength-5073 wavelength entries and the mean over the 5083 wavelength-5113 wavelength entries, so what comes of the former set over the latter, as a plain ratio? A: 0.937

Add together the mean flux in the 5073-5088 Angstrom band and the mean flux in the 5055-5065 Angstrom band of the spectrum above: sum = 47.6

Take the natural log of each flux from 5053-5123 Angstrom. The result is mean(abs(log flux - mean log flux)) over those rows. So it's 0.053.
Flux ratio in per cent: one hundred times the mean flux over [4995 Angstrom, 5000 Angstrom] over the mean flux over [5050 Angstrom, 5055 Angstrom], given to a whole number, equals 101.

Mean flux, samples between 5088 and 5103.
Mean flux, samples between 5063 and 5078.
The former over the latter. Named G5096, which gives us 1.09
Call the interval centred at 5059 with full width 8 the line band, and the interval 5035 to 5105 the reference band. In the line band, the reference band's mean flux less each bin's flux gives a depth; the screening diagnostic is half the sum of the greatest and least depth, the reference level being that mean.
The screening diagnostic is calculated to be -0.4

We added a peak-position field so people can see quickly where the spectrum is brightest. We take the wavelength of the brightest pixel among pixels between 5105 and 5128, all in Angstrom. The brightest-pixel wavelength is 5126.5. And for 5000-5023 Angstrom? 5021.5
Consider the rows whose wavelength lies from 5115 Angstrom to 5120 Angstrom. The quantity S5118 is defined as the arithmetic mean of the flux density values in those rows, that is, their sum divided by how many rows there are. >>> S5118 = 26.1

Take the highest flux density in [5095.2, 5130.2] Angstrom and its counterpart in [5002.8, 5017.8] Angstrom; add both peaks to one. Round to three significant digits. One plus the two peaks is 53.4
